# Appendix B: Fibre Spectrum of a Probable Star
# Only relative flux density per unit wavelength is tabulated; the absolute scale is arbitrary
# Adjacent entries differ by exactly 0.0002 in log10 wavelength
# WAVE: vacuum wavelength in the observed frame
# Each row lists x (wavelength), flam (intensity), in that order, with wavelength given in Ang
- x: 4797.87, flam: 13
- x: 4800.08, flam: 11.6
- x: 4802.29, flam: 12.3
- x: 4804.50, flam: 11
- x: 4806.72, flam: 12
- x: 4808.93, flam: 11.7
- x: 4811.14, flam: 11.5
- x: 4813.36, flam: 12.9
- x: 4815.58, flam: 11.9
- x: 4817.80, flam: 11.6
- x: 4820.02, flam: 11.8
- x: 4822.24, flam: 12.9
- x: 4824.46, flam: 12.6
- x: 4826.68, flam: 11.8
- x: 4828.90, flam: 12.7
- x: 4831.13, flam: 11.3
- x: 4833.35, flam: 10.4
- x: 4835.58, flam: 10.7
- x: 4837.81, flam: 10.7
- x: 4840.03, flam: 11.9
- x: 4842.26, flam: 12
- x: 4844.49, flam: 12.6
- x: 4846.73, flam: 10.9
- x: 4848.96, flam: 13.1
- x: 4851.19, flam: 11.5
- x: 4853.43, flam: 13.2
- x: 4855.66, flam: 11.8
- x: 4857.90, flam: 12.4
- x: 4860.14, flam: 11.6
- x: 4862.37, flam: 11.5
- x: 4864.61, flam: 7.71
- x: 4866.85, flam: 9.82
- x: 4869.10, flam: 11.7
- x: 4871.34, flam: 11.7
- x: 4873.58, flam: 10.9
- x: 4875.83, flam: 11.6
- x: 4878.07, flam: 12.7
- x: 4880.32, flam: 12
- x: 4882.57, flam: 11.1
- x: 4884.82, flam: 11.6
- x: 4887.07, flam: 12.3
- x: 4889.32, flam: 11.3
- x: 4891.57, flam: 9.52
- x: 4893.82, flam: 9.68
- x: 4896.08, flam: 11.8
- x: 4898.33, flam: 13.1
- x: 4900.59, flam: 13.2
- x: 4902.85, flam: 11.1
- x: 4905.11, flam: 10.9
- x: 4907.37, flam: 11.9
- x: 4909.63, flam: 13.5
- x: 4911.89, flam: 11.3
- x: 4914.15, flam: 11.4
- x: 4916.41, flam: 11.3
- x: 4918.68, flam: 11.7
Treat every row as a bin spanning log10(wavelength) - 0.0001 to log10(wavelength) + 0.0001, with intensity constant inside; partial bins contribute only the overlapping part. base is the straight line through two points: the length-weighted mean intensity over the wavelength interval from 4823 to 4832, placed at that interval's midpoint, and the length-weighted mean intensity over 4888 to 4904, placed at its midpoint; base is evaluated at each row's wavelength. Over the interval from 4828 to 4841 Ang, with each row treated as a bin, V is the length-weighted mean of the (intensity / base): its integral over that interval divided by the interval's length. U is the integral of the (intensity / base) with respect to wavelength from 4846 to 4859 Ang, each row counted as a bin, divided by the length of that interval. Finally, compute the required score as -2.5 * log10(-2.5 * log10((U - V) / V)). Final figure -0.99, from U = 1.03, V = 0.932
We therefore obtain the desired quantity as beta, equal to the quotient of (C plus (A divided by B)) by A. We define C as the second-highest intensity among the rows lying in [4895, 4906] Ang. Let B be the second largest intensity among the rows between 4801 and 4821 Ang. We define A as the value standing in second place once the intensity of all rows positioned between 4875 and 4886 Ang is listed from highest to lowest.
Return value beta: 1.17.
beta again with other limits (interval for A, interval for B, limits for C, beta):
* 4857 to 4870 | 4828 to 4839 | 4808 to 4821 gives 1.11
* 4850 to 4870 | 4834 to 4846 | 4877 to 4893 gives 1.08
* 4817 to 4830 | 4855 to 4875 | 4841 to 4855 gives 1.12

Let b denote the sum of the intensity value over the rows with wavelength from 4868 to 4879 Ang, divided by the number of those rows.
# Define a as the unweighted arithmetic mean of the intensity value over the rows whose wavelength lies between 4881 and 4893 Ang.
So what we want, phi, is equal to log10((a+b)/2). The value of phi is 1.059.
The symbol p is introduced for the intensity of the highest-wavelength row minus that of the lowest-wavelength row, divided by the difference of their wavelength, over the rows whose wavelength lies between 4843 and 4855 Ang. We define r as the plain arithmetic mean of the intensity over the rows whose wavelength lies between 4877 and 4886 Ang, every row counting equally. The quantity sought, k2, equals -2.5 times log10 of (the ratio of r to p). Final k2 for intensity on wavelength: -5.6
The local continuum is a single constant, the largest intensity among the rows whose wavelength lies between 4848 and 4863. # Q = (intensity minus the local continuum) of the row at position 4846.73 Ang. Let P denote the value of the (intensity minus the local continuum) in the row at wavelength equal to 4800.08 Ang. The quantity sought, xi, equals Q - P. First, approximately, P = -1.60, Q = -2.3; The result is -0.7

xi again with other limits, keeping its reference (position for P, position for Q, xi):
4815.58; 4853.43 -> 1.3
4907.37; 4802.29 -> 0.4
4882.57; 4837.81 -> -0.4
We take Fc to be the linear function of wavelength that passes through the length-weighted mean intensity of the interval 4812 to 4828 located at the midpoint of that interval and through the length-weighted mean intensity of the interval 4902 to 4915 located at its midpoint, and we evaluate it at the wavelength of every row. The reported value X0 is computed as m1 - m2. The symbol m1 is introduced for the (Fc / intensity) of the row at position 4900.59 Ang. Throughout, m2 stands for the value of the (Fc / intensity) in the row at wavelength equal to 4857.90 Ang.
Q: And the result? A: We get -0.08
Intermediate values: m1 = 0.89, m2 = 0.97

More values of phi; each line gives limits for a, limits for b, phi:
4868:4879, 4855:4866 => 1.055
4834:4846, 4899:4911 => 1.074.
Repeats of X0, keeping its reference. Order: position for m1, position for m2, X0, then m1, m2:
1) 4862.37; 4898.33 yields 0.14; 1.04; 0.90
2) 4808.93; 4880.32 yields 0.06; 1.05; 0.99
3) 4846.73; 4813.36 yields 0.16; 1.11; 0.95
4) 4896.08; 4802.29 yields 0.00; 1.00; 1.00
